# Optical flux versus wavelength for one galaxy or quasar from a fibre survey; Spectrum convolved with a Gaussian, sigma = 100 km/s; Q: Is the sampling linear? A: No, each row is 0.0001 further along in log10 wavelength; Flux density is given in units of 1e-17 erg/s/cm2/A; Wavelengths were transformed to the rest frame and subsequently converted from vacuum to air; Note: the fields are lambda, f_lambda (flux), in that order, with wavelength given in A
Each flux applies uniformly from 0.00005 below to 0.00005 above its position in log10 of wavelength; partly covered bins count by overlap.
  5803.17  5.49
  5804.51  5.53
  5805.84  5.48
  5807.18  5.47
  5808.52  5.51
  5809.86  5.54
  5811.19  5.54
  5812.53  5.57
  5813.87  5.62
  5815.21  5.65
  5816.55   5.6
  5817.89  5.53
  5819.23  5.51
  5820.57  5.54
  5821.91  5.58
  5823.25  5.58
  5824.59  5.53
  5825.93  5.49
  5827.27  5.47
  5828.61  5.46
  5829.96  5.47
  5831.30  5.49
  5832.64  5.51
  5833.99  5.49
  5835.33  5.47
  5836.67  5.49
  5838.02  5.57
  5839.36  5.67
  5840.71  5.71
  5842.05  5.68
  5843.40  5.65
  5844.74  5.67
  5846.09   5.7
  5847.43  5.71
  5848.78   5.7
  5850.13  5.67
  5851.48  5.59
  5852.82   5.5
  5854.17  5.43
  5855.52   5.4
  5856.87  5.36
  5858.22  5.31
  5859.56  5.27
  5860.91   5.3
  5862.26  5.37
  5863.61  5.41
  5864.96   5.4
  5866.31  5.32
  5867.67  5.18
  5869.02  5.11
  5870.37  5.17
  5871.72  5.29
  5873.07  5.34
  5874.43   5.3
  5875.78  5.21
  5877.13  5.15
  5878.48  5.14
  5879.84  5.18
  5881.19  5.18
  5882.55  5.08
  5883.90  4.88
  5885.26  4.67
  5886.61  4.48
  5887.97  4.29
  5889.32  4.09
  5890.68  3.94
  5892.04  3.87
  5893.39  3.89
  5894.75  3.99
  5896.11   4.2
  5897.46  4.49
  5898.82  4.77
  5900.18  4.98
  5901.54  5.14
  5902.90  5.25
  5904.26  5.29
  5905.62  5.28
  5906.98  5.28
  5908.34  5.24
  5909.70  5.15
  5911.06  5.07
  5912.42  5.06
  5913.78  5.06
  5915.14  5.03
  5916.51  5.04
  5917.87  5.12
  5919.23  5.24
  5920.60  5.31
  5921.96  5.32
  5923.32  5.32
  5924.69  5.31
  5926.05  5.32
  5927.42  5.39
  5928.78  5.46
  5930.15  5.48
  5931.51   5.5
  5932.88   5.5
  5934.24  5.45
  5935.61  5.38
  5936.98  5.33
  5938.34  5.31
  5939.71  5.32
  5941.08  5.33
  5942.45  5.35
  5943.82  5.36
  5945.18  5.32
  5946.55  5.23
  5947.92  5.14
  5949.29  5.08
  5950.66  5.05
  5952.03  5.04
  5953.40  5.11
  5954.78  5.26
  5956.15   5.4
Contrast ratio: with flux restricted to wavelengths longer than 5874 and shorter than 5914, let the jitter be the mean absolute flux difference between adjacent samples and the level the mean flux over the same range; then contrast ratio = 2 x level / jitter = 88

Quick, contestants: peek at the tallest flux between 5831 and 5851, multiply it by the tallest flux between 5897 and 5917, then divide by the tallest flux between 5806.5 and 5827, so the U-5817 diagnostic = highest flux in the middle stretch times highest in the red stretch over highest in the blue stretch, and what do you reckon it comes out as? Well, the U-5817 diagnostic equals 5.35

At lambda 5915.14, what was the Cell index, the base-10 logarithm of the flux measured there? 0.702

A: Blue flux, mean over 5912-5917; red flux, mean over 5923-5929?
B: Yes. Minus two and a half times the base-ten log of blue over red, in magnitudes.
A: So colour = 0.065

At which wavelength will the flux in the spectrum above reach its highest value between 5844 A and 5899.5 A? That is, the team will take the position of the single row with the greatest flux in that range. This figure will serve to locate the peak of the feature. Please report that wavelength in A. 5847.43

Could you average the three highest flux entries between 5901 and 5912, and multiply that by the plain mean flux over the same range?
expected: 27.5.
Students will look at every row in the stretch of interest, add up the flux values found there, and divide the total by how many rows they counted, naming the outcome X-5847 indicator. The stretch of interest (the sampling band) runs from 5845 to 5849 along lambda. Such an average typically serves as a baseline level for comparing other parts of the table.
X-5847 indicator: 5.7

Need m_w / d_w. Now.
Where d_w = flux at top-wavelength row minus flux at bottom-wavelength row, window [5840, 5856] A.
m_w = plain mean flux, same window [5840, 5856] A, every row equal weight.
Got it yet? -18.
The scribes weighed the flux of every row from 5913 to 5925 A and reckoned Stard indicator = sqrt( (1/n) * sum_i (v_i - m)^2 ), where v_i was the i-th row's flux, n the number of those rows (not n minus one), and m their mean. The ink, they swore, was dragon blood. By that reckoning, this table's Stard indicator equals 0.12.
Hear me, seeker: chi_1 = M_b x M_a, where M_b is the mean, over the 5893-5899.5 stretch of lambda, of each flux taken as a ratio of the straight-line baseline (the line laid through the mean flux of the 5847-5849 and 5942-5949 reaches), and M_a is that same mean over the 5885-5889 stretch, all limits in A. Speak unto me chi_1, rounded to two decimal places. 0.63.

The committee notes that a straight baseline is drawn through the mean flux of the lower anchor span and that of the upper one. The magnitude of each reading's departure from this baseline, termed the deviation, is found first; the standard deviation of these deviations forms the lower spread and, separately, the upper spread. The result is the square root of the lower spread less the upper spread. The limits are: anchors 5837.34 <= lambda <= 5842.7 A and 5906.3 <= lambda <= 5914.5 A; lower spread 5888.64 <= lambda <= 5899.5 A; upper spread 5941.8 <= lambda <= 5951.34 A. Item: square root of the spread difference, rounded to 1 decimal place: 0.5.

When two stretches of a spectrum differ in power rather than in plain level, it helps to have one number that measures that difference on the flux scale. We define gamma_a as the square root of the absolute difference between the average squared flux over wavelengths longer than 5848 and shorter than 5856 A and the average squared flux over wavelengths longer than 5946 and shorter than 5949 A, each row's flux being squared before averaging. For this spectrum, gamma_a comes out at 2.0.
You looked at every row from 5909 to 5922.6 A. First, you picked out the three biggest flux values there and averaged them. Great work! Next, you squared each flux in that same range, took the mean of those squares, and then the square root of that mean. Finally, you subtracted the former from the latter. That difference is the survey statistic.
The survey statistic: -0.15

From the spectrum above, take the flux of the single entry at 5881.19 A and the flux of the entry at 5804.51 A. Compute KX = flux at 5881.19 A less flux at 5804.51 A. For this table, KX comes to -0.35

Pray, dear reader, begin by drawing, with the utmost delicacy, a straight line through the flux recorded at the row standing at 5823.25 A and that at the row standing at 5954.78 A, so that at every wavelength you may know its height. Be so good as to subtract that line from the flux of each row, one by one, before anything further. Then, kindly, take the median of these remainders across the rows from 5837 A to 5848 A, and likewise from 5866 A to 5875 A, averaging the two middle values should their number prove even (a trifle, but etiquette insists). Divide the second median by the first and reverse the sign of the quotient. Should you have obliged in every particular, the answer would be 1.2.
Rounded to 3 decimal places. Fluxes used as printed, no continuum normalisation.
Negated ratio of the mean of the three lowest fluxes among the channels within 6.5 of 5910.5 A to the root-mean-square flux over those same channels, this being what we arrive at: -0.979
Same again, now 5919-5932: -0.985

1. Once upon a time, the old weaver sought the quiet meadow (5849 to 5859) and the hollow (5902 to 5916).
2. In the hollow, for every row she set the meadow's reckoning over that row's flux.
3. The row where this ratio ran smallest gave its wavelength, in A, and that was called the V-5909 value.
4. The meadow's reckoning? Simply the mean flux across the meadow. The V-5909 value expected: 5904.26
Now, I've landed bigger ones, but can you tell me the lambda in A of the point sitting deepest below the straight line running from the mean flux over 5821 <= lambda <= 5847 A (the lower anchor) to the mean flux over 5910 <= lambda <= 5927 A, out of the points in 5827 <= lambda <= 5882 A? 5869.02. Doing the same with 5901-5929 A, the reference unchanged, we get 5915.14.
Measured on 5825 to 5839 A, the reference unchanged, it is 5828.61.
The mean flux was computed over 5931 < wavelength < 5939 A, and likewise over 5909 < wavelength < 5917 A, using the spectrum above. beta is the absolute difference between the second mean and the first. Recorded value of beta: 0.34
